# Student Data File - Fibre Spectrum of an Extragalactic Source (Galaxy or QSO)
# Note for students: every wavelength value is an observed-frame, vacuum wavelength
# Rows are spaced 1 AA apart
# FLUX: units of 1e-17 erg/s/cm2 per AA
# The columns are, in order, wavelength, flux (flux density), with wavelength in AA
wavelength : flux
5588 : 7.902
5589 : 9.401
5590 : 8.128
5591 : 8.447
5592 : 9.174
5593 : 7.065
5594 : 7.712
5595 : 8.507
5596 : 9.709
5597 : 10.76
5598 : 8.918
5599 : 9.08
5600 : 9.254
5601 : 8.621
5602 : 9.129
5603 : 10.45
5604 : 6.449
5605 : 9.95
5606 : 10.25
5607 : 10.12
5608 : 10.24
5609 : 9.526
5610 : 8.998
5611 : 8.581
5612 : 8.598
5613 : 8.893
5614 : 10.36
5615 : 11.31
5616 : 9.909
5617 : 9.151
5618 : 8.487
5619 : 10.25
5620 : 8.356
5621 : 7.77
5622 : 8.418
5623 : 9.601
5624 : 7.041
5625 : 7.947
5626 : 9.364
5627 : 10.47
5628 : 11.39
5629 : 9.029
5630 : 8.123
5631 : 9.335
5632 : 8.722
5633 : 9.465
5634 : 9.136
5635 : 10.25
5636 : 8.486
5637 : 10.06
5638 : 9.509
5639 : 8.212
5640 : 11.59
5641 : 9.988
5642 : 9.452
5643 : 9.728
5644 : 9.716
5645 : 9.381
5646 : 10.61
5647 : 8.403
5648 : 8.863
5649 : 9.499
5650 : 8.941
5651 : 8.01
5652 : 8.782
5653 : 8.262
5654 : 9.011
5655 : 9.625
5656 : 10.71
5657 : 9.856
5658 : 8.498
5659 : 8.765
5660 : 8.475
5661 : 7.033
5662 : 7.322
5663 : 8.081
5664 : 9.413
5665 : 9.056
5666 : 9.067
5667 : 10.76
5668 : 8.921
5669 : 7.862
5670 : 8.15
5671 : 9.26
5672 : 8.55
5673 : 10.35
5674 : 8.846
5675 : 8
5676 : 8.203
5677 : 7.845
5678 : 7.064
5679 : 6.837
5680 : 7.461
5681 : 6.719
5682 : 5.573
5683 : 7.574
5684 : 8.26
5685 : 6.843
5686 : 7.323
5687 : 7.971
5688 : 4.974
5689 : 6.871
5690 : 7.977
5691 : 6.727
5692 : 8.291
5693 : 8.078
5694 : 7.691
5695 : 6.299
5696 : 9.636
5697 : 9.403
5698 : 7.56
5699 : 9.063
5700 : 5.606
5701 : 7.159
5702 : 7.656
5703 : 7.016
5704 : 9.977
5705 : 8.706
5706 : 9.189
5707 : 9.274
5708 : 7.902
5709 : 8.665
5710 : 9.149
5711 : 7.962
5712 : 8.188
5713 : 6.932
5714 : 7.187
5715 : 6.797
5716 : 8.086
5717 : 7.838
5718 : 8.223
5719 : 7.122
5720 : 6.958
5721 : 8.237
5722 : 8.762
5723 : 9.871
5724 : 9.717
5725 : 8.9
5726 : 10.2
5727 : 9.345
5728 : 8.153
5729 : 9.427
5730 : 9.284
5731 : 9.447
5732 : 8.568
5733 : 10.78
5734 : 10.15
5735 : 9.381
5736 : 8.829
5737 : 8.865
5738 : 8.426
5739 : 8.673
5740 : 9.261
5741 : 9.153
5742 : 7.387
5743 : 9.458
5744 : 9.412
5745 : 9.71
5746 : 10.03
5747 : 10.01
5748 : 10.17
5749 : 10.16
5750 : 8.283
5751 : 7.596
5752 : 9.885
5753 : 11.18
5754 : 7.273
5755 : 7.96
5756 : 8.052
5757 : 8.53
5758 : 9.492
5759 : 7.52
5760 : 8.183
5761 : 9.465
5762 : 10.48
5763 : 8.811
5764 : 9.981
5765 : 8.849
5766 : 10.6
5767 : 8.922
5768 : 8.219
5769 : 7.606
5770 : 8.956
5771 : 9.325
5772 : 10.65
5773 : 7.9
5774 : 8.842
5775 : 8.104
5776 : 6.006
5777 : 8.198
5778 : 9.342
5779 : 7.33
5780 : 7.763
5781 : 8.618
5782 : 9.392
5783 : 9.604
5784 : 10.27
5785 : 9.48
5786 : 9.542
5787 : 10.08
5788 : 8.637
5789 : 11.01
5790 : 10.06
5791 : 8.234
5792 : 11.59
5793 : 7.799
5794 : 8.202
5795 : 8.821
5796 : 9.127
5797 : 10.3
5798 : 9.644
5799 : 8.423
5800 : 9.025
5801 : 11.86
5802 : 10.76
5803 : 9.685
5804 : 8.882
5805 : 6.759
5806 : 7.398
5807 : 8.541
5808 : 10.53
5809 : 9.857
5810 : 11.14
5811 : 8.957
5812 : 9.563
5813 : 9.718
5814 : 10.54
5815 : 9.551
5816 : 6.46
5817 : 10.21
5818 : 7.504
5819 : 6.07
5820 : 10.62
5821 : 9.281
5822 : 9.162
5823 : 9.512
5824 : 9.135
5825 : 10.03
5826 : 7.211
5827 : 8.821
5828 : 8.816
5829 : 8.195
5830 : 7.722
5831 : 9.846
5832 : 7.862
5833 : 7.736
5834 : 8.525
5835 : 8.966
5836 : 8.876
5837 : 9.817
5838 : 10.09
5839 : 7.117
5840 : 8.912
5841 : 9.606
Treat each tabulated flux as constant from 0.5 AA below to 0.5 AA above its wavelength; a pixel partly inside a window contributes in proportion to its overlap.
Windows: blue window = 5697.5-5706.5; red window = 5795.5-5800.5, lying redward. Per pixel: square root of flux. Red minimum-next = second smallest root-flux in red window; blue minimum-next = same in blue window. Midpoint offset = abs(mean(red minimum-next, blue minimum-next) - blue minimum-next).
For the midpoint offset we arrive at 0.18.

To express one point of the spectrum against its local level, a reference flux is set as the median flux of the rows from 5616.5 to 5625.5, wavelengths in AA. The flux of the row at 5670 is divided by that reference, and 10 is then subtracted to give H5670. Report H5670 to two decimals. -9.03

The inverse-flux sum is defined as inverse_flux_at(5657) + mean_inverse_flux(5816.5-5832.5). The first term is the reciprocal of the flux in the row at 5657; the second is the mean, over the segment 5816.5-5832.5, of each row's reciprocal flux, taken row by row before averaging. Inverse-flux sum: 0.218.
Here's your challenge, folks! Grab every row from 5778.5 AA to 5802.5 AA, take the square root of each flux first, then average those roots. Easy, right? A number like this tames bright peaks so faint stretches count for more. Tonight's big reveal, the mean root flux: 3.06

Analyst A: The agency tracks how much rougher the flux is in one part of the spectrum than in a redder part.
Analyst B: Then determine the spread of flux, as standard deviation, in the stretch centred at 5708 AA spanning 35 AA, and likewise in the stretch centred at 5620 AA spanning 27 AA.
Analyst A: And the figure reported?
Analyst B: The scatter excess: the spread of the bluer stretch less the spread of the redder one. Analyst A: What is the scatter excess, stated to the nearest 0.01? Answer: -0.04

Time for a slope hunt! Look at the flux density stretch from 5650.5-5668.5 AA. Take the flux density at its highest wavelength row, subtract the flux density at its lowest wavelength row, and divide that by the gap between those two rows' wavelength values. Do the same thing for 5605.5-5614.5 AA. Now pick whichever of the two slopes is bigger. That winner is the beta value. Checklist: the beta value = 0.054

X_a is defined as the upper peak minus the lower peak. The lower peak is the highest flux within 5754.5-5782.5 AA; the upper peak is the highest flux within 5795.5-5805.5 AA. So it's 1.2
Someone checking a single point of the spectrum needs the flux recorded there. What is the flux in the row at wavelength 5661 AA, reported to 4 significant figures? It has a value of 7.033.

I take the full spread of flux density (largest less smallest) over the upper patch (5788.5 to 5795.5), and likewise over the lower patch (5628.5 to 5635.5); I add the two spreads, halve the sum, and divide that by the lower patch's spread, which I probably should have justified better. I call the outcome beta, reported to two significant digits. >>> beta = 1.4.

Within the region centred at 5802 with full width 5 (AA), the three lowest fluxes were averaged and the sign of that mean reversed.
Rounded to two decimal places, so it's -9.20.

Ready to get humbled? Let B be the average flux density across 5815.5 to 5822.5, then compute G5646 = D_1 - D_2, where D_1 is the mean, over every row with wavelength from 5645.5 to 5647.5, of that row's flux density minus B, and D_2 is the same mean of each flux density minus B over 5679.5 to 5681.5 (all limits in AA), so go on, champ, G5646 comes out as 2.4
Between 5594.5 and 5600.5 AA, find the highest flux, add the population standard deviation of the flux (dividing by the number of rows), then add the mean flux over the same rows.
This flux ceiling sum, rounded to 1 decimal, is 20.8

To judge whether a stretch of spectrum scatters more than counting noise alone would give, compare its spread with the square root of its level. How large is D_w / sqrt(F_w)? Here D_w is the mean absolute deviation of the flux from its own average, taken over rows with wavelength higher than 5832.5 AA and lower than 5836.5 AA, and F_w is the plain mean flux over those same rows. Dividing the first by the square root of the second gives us 0.14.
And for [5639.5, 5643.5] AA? 0.22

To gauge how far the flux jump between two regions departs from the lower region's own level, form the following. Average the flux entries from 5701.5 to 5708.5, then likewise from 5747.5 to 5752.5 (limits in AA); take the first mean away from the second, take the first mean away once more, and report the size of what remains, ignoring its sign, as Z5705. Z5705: 7.8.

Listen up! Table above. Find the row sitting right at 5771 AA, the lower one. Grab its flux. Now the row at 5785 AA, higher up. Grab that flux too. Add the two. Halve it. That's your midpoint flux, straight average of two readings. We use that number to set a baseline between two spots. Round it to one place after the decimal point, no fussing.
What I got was 9.4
